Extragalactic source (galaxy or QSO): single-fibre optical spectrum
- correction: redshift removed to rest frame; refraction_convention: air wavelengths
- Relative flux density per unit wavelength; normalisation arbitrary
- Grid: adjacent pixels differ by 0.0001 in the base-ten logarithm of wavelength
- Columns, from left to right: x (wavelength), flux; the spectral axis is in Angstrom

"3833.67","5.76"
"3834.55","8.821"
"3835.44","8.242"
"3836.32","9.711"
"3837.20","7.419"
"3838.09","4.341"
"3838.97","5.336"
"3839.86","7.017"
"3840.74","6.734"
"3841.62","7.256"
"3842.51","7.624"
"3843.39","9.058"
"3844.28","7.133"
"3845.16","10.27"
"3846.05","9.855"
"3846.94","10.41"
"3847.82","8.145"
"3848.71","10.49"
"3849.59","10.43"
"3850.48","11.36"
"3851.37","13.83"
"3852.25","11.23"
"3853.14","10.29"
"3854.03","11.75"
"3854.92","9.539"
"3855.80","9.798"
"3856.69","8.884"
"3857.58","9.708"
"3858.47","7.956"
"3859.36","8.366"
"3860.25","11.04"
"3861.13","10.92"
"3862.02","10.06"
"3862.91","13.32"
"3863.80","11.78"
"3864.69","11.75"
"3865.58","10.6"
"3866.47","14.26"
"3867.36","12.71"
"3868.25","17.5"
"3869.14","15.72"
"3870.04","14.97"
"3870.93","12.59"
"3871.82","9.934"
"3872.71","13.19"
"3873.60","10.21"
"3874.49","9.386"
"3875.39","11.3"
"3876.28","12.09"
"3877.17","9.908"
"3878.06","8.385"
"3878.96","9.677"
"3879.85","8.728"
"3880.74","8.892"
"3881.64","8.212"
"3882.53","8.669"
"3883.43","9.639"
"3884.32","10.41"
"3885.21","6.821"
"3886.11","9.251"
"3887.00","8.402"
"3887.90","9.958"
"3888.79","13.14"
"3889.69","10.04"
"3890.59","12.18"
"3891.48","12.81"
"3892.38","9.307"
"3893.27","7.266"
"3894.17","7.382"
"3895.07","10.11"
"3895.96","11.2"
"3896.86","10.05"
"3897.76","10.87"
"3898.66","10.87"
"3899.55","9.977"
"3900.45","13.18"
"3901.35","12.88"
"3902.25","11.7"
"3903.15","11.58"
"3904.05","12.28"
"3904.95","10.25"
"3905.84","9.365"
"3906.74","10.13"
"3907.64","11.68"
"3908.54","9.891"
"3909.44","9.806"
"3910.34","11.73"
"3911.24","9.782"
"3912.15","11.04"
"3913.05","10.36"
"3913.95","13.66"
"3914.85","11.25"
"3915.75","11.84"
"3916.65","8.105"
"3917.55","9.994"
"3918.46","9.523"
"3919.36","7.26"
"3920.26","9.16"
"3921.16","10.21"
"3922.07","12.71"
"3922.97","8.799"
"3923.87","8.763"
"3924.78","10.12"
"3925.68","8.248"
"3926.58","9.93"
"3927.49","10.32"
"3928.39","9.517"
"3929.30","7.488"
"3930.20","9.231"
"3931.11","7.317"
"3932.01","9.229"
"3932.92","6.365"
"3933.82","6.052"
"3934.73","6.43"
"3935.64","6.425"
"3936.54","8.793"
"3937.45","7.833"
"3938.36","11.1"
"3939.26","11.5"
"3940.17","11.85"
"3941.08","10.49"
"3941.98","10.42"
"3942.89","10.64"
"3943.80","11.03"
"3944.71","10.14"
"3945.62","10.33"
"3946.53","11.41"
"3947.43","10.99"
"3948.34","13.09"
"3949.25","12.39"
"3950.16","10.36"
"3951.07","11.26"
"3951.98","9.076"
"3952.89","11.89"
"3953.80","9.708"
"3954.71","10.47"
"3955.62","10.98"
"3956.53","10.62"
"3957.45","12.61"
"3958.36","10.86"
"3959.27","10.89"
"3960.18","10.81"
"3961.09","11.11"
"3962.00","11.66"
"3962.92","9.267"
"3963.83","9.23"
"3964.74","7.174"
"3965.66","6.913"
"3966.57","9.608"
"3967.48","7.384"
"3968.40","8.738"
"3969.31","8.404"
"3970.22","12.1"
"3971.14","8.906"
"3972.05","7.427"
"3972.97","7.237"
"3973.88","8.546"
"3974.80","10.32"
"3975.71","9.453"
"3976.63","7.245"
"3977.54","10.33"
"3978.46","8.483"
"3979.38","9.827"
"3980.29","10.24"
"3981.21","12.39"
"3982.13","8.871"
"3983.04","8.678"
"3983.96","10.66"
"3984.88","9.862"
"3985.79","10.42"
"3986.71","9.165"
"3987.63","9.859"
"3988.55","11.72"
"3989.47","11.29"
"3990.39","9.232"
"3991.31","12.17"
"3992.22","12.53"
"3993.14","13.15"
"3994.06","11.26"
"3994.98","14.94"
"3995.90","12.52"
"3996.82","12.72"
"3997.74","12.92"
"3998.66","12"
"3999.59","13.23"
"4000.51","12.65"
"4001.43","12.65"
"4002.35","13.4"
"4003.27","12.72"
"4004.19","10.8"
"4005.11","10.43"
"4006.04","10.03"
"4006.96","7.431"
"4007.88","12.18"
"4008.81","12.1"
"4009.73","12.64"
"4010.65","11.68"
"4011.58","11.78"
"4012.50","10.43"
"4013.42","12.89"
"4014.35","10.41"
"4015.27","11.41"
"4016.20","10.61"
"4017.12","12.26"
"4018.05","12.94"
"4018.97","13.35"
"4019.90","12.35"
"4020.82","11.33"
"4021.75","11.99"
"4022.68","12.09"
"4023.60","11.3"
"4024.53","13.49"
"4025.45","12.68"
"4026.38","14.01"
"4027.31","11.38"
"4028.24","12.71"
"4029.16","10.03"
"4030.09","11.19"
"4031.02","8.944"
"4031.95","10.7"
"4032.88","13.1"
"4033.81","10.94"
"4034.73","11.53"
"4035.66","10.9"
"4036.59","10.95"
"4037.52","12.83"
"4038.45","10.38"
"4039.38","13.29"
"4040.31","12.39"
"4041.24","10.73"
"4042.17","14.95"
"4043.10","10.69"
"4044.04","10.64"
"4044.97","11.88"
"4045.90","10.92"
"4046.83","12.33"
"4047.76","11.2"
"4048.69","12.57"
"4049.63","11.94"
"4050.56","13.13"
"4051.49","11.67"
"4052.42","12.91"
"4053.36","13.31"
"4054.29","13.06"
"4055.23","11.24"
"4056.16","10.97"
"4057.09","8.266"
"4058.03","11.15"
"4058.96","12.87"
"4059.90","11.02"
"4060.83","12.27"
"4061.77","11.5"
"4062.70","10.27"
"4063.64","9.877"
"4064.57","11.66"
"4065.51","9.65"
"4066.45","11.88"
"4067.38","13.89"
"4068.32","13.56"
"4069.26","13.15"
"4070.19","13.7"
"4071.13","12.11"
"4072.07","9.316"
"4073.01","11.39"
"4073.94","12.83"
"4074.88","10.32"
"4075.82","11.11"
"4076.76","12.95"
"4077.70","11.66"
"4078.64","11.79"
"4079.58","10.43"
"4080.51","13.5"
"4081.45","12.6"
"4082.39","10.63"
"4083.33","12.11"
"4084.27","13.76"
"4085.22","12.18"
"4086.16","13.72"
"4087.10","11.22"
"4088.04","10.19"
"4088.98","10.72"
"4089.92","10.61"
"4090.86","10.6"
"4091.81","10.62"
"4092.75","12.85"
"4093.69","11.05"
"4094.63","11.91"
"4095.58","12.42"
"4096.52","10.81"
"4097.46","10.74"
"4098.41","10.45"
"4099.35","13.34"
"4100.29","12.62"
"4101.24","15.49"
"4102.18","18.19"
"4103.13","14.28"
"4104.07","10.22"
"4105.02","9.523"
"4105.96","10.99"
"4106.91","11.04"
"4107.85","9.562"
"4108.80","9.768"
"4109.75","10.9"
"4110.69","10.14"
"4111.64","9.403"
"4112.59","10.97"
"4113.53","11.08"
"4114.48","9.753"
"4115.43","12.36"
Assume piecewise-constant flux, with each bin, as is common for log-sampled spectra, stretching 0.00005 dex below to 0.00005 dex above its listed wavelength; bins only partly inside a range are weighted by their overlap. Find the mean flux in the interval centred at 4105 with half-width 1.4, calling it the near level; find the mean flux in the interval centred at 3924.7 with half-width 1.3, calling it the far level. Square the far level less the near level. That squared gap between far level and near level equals 1.4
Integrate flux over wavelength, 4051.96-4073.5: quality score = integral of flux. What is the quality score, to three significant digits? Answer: 252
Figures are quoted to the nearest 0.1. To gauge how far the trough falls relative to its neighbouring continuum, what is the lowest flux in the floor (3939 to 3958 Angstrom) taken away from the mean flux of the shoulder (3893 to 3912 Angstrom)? 1.5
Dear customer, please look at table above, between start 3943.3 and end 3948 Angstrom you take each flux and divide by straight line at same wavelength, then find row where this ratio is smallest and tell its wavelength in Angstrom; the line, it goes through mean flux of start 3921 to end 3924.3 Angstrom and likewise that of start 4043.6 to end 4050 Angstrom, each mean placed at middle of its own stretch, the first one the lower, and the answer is 3944.71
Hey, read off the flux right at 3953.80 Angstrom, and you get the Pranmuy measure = 9.708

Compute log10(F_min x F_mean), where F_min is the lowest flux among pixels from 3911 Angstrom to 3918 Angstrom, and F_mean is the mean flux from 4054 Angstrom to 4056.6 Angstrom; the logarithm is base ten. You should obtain 1.98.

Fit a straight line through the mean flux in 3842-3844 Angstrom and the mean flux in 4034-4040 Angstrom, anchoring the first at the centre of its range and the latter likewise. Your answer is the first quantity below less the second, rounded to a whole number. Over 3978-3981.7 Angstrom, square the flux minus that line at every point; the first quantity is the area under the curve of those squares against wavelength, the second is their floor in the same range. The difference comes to 8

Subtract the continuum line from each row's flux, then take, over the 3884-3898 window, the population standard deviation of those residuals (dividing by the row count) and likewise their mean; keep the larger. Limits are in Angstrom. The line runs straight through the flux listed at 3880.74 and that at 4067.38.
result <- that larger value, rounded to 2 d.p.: 1.81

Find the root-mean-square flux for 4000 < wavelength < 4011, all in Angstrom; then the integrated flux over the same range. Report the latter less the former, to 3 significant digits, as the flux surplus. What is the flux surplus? 116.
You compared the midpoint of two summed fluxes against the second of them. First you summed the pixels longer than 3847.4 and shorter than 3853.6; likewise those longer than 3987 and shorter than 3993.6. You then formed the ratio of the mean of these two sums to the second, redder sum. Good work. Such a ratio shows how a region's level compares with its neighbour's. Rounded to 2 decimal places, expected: 0.97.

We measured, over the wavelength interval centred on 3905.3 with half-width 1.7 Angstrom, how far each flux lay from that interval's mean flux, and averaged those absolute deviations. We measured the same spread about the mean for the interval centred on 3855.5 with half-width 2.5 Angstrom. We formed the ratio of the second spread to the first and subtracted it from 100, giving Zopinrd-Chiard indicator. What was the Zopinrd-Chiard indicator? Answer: 99.2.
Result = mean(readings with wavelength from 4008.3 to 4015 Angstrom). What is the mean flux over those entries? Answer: 11.7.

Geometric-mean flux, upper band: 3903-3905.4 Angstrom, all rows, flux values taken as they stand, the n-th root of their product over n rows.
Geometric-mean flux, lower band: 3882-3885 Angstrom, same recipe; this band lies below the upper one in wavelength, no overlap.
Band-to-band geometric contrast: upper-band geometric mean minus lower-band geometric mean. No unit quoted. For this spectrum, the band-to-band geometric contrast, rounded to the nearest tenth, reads 1.8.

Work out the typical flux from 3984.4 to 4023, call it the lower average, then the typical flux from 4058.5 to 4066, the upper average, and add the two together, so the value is 22.8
